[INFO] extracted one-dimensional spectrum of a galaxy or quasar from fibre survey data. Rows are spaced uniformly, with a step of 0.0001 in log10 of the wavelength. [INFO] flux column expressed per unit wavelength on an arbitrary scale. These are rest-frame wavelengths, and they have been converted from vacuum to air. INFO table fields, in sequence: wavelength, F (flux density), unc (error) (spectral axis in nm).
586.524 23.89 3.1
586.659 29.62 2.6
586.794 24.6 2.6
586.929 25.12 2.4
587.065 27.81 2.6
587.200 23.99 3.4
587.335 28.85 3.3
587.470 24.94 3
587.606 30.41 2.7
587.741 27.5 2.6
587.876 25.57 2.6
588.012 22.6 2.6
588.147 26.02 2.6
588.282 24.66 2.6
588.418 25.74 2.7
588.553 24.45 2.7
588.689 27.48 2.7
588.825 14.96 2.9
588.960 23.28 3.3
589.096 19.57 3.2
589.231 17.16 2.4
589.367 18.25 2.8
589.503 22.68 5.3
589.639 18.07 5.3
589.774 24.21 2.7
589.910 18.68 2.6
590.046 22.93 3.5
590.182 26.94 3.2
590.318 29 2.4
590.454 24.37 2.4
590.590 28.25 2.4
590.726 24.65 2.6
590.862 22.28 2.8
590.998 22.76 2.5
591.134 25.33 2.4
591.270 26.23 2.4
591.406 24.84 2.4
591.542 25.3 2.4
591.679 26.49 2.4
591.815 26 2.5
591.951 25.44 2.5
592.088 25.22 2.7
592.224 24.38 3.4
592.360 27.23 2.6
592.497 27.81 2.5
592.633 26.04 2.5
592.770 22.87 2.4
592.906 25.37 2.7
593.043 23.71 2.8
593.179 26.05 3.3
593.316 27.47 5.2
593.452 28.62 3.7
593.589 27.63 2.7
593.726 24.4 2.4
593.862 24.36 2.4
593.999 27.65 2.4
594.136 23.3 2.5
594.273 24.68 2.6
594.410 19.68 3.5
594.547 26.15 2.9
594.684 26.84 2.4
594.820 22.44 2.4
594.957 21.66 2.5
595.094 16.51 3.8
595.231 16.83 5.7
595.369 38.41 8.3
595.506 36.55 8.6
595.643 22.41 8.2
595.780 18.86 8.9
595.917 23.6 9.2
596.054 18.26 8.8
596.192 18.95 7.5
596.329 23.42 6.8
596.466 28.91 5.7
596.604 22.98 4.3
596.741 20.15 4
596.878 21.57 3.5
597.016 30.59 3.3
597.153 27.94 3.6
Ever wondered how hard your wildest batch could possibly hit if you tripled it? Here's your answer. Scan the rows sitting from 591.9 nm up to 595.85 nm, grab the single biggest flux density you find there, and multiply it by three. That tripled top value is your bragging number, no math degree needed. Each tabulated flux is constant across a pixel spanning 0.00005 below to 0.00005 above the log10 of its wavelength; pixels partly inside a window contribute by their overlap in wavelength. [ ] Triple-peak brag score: 115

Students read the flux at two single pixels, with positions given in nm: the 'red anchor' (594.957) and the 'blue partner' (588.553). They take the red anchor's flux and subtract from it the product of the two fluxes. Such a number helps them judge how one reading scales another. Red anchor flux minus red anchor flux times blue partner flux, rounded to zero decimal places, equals -508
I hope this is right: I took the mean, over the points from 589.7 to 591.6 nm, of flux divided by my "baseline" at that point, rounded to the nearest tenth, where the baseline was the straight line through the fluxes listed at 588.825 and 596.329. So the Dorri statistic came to 1.5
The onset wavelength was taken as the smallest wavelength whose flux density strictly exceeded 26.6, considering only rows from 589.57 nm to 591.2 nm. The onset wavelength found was 590.182 nm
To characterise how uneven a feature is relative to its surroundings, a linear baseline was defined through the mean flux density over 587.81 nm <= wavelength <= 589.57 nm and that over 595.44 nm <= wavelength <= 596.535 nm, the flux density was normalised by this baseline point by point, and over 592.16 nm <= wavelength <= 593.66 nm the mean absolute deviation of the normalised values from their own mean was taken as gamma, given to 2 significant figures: 0.063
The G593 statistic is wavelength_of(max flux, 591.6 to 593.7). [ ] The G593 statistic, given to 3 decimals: 593.452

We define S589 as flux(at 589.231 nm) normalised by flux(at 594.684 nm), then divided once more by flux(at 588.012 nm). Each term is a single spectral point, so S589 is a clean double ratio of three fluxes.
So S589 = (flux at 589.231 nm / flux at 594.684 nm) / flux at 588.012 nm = 0.028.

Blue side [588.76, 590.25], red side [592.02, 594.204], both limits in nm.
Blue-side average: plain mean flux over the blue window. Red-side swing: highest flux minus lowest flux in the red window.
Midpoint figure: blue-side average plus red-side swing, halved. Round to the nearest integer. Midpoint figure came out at 13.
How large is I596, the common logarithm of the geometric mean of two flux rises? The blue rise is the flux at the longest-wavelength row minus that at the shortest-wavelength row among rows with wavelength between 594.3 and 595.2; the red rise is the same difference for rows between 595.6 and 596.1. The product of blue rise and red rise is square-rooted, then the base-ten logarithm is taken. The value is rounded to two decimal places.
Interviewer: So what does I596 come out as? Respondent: 0.56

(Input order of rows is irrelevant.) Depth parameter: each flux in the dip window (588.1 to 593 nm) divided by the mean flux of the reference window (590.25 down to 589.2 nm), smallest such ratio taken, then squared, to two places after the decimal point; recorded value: 0.50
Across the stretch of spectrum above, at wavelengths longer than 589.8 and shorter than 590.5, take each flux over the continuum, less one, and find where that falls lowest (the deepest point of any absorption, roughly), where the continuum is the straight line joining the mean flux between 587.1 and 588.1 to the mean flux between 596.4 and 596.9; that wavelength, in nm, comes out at 589.910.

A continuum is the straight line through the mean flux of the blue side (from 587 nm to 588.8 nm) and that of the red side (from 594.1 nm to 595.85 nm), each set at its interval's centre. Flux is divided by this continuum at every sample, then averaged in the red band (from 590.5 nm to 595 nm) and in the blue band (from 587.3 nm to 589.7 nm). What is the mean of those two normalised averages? 0.96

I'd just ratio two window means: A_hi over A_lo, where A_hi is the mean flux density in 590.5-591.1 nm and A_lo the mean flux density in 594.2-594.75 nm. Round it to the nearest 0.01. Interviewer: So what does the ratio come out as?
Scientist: 1.01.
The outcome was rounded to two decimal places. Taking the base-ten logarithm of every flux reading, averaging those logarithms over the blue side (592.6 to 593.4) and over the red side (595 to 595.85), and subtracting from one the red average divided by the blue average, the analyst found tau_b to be 0.02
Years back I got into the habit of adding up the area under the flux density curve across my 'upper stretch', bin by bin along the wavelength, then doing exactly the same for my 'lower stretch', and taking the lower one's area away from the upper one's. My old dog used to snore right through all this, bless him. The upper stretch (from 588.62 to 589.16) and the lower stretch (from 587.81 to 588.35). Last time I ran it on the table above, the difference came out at -1.8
